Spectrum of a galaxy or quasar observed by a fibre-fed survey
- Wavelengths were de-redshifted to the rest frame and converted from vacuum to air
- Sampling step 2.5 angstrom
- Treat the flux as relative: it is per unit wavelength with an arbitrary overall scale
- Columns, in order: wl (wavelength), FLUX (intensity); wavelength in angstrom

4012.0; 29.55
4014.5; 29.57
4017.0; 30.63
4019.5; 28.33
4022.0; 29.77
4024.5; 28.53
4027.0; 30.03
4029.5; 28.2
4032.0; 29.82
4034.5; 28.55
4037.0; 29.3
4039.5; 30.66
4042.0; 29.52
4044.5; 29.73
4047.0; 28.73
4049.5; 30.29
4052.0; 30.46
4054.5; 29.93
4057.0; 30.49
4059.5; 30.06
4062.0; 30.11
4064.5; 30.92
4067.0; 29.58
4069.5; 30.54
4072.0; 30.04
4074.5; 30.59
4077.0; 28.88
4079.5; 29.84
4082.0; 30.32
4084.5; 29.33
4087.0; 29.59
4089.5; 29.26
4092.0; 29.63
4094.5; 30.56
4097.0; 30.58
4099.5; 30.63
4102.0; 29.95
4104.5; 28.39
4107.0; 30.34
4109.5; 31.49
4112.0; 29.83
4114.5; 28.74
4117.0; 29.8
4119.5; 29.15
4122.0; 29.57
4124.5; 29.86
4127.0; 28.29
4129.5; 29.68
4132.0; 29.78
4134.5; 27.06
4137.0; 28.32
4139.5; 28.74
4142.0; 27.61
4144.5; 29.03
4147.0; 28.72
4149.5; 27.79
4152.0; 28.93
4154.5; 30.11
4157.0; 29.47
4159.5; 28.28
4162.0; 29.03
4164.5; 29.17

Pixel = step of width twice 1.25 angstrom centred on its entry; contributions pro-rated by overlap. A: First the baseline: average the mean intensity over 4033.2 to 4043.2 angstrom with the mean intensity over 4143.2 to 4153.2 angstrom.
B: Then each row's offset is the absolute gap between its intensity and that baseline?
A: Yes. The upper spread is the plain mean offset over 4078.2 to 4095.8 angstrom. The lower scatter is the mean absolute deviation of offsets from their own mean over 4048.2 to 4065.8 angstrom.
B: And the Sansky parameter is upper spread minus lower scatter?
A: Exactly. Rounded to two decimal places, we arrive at 0.47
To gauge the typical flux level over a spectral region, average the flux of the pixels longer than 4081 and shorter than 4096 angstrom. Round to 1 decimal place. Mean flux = 29.8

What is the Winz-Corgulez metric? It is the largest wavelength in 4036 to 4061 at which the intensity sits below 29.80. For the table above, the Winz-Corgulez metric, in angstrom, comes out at 4047.0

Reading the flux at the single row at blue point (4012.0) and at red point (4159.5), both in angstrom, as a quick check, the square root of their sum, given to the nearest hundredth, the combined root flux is 7.60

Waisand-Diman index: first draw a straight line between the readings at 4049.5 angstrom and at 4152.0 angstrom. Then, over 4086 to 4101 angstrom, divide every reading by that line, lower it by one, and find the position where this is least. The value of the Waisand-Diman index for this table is 4089.5 angstrom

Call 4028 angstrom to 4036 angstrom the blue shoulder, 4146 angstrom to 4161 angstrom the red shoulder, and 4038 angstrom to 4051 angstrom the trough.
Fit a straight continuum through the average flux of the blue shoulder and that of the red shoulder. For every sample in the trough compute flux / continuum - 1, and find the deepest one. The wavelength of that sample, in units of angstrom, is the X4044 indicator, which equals 4047.0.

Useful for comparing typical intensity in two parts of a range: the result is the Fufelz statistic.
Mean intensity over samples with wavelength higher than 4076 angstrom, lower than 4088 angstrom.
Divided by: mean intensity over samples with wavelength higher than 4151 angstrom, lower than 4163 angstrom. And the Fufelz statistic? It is 1.01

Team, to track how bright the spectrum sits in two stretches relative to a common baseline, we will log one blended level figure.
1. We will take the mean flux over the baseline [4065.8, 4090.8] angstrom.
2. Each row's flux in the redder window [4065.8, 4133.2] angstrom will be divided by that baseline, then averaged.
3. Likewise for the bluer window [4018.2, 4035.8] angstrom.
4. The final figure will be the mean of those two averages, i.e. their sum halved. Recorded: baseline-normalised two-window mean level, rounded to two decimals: 0.99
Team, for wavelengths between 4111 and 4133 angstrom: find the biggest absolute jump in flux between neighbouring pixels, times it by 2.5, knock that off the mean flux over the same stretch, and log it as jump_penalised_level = 25.5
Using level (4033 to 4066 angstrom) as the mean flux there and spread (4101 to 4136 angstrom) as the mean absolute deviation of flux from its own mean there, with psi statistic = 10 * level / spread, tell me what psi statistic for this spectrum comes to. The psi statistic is 381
